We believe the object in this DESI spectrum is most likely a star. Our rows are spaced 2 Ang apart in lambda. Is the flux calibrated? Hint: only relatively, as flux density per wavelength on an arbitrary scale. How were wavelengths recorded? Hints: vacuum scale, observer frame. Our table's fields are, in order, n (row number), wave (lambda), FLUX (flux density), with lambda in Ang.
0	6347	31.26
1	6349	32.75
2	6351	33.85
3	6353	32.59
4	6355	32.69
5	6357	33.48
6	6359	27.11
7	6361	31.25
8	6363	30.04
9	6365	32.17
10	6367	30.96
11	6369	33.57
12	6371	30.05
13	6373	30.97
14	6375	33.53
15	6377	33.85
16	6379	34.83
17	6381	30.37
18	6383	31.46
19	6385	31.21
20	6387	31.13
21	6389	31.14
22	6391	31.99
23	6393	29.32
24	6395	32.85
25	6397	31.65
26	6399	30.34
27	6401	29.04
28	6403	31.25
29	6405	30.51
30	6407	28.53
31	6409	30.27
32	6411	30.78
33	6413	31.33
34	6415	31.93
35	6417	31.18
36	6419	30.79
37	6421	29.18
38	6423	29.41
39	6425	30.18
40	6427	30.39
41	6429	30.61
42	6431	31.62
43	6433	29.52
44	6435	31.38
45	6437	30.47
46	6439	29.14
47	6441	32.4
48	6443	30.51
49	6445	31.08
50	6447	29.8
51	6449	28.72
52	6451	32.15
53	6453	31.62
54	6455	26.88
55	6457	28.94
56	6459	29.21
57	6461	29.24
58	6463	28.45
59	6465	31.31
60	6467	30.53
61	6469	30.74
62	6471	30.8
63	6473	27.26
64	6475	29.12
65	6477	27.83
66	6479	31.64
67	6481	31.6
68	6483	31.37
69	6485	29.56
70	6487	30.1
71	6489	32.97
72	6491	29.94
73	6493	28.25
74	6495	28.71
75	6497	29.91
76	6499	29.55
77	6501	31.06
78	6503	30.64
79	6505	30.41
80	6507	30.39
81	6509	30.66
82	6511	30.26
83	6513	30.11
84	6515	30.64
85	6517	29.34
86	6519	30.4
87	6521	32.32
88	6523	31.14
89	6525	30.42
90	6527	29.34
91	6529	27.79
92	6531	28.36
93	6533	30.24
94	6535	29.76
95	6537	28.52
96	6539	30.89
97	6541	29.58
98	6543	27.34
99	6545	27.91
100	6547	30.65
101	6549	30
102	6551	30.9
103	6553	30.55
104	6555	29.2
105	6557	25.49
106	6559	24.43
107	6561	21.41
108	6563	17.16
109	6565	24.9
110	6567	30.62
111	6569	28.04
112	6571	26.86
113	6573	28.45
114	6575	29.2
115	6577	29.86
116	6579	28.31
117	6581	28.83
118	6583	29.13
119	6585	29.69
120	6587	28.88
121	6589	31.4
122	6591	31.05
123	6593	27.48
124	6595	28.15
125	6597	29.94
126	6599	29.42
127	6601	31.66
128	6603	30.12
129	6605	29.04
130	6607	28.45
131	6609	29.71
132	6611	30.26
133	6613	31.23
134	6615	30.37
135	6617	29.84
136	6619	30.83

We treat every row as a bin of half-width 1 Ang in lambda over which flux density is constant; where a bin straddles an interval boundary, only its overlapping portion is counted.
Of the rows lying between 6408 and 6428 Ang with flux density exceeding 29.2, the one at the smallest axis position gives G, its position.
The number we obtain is 6409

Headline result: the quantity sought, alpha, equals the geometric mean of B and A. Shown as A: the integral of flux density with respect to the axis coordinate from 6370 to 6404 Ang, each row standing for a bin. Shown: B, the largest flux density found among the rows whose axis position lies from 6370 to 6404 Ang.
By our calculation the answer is 193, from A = 1070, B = 34.83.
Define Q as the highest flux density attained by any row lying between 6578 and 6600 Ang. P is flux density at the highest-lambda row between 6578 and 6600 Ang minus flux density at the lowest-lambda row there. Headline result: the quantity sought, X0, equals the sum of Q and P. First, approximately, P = 1.1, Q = 31.4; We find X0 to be 32.5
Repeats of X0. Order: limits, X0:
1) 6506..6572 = 28.8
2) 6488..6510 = 30.7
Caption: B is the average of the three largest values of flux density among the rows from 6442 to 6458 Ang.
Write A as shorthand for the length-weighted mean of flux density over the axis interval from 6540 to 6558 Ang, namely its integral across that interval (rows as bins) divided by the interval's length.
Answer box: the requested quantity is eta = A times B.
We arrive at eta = 919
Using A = 29.1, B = 31.6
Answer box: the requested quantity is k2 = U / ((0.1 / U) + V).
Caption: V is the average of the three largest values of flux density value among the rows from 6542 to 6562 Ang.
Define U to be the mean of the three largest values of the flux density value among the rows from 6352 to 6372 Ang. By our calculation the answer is 1.08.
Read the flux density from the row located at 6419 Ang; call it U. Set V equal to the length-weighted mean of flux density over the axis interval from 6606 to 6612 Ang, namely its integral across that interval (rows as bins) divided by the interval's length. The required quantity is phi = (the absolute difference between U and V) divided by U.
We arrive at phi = 0.04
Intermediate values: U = 30.79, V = 29.5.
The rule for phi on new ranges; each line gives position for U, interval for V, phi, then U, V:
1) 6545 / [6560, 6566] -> 0.24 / 27.91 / 21.2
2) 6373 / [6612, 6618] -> 0.02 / 30.97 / 30.5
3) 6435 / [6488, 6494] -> 0.03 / 31.38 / 30.4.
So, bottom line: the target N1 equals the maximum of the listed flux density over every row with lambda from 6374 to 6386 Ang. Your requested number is 34.83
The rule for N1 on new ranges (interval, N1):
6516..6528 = 32.32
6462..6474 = 31.31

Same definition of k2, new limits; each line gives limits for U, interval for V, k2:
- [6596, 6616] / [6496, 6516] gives 1.01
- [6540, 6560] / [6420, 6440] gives 0.98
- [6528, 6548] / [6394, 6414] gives 0.96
